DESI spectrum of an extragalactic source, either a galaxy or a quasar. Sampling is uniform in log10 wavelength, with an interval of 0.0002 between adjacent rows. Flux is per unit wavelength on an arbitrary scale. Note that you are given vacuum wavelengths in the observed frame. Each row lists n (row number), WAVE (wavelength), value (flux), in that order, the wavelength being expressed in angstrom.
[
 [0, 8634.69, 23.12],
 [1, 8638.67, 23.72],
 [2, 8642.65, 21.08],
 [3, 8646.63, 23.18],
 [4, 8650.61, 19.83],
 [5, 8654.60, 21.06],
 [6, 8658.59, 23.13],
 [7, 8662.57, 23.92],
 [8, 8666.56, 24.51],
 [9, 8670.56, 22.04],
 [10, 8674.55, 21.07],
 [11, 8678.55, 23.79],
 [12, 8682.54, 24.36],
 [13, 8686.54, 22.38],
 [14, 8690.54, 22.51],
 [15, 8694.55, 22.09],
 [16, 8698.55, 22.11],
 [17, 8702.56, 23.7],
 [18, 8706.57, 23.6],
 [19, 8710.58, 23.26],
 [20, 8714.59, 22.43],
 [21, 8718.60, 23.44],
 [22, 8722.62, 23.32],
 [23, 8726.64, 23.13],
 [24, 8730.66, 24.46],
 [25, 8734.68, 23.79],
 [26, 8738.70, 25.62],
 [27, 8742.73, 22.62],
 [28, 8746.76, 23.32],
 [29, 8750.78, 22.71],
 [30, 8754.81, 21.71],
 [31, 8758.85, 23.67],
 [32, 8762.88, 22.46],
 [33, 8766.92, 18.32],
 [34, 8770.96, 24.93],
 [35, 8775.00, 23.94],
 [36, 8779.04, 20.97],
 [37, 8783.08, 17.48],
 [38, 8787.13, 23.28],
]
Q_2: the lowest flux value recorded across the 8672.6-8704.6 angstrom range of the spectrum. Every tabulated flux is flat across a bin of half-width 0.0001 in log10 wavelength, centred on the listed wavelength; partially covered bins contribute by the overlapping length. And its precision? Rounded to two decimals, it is 21.07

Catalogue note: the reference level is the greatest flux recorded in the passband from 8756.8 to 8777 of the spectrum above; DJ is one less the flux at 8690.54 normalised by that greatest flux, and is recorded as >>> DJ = 0.10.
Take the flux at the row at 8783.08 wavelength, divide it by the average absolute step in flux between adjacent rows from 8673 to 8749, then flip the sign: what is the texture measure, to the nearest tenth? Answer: -17.9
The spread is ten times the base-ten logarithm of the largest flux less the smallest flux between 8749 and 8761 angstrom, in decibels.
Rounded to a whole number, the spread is 3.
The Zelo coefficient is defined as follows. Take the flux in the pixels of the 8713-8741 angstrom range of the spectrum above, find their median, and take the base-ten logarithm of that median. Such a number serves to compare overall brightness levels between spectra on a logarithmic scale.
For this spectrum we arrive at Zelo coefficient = 1.37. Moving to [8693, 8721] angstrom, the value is 1.37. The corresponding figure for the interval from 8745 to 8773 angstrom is 1.36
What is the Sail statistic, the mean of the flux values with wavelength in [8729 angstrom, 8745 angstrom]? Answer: 24.1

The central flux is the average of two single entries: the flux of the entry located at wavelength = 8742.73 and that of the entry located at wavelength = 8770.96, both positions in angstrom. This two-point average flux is 23.8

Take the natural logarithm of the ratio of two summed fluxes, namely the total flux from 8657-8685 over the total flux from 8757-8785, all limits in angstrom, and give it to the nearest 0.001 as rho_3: 0.070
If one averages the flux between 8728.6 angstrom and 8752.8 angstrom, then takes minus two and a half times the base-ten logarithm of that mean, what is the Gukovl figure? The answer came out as -3.44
